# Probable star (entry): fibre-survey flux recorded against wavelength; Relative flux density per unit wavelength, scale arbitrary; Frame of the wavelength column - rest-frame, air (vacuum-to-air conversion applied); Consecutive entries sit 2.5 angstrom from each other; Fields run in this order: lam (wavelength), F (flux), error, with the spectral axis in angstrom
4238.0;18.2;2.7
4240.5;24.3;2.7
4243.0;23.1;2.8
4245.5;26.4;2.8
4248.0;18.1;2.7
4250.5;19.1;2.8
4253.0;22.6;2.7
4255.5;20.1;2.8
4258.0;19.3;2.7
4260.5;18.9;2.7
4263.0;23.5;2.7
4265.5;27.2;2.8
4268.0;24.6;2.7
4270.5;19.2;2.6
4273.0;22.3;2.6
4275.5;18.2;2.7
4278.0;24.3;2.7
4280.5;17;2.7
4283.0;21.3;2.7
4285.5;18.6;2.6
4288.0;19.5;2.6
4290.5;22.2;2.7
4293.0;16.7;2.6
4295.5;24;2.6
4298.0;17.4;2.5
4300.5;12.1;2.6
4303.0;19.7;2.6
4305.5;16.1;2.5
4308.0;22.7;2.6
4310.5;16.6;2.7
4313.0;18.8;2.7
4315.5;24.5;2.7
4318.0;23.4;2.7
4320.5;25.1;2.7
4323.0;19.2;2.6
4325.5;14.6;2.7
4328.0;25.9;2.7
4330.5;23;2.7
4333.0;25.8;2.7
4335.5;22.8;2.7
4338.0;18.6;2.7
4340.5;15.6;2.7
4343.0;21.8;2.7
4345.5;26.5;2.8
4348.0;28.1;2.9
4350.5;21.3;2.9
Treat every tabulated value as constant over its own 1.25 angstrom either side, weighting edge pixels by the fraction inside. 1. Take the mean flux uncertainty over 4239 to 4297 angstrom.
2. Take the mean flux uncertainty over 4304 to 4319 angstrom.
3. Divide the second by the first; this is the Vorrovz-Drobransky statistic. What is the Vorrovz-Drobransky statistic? 0.983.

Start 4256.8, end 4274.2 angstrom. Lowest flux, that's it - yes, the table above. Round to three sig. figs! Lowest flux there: 18.9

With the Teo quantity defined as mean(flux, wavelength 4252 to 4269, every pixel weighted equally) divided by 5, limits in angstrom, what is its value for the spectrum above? 4.46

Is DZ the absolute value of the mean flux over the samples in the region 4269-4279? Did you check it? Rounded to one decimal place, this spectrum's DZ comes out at 21.0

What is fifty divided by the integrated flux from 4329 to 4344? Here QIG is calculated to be 0.16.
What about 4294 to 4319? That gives 0.10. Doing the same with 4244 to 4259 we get 0.16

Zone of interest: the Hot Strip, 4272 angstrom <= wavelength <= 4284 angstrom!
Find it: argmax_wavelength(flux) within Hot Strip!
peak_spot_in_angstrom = 4278.0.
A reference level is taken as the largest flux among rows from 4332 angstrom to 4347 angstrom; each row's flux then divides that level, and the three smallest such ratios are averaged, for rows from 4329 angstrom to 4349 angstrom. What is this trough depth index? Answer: 0.99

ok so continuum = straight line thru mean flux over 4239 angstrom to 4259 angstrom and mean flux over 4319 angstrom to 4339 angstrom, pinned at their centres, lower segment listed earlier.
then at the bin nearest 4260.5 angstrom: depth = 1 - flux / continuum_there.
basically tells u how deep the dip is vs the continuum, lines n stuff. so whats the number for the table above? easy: 0.13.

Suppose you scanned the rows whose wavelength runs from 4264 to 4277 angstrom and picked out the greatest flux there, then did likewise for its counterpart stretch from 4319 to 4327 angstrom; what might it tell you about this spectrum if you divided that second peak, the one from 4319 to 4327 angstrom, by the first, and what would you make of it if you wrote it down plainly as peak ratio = 0.92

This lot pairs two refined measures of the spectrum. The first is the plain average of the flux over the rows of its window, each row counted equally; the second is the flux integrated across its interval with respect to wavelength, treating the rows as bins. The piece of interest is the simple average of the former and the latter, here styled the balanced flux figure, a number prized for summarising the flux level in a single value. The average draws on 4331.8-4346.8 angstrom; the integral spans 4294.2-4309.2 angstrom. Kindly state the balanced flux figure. 151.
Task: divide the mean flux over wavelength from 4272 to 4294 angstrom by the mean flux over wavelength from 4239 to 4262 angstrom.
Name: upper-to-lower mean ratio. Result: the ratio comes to 0.94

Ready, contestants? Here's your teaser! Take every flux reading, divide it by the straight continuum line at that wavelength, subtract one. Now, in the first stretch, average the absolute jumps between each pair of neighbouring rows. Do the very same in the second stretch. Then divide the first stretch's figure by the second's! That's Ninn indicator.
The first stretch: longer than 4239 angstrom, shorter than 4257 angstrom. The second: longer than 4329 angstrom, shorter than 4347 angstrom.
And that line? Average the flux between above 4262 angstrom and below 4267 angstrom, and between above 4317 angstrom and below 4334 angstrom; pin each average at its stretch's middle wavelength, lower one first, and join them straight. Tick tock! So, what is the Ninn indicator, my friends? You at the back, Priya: 0.7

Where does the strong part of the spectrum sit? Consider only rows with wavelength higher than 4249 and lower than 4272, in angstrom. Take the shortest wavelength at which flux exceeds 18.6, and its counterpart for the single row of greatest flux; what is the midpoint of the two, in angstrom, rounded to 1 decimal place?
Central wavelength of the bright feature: 4258.0 angstrom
